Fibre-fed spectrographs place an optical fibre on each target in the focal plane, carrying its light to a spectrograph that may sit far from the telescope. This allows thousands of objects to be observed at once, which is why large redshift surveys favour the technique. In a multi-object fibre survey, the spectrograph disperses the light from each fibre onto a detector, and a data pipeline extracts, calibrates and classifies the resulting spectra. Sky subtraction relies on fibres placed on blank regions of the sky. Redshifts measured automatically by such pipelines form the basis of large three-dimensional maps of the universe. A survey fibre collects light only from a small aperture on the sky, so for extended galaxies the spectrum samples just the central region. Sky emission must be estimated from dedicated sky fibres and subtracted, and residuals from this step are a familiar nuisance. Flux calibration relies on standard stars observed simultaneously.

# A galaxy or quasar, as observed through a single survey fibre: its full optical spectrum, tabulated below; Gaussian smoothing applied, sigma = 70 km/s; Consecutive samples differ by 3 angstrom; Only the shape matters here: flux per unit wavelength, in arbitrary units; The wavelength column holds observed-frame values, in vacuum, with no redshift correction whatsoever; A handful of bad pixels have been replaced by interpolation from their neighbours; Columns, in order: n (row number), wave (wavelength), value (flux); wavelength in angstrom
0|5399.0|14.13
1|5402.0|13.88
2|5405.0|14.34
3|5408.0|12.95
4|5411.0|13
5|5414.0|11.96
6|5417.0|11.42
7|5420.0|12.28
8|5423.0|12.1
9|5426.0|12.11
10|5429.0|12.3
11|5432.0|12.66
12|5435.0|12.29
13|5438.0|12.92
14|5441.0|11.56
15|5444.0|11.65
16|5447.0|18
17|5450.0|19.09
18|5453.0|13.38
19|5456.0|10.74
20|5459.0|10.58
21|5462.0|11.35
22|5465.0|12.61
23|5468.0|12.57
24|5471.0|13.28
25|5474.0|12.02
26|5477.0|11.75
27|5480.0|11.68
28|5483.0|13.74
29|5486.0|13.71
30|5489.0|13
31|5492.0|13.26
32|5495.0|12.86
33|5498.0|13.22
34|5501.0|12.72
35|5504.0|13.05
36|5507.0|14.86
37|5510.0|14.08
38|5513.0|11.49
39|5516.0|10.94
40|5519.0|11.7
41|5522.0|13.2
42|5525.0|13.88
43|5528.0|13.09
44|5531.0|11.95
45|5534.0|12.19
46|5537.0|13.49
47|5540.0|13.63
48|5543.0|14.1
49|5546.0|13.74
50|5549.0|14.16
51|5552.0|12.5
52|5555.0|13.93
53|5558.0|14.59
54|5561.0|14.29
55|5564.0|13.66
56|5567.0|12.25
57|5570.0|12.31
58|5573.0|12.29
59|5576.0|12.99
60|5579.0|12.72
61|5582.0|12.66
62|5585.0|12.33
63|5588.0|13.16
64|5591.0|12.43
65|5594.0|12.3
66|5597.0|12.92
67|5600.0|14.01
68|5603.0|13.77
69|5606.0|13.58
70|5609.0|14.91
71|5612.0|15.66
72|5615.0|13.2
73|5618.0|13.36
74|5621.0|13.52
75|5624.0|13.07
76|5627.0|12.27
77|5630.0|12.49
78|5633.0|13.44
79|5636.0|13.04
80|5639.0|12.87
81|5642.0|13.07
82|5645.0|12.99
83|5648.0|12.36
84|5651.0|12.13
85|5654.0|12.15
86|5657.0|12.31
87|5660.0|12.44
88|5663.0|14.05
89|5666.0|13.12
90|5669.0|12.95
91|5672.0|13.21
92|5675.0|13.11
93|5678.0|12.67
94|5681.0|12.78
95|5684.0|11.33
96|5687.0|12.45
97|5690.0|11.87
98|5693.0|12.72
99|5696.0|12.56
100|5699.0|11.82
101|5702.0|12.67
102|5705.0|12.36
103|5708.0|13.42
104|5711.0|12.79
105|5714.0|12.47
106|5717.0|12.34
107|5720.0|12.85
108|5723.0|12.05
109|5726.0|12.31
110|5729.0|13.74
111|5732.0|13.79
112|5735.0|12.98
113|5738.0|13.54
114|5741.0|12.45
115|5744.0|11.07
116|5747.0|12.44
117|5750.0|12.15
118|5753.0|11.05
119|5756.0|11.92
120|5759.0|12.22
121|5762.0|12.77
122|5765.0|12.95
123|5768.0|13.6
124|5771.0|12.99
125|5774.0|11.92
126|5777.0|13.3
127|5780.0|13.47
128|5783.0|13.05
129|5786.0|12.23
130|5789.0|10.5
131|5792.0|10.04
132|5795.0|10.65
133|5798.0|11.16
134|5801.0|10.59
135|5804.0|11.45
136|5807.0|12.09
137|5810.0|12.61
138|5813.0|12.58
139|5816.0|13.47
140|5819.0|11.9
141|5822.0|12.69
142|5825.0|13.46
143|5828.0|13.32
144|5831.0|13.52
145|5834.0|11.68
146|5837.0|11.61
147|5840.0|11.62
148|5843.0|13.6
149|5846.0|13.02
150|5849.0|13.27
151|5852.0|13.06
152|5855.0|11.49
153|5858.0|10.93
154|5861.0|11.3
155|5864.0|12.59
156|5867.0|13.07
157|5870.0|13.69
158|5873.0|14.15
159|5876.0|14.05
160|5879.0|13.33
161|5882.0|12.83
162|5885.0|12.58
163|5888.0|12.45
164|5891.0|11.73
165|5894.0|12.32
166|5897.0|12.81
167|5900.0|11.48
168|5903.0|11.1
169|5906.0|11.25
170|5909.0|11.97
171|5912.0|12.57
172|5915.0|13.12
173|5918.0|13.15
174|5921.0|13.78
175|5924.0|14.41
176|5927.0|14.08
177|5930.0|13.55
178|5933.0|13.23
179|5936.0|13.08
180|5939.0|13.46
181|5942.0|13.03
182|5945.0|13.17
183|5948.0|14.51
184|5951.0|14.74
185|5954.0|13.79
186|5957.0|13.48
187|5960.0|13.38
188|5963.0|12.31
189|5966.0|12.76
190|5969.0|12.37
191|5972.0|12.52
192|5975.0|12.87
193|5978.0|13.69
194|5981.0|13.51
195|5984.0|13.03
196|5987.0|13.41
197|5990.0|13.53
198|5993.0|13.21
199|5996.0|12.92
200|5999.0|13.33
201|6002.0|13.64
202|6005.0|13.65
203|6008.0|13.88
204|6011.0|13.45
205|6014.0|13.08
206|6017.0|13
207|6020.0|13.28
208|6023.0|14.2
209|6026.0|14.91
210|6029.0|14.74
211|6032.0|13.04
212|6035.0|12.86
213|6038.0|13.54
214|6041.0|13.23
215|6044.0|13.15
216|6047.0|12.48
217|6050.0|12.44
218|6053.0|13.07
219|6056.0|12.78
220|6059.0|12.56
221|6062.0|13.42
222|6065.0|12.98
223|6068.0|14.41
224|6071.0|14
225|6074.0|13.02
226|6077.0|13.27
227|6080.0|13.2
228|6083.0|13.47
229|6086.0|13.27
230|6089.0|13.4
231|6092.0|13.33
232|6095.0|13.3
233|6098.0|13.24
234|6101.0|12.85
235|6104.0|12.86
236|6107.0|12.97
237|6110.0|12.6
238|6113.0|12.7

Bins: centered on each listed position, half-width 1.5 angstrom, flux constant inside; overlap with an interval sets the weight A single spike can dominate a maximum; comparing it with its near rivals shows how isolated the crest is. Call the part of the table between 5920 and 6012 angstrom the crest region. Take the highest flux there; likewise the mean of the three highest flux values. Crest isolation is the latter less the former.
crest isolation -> -0.19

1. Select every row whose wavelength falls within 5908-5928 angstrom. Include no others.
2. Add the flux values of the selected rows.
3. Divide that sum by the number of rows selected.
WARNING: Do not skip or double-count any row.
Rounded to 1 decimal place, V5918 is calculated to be 13.3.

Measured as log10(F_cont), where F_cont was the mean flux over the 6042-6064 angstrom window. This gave 1.11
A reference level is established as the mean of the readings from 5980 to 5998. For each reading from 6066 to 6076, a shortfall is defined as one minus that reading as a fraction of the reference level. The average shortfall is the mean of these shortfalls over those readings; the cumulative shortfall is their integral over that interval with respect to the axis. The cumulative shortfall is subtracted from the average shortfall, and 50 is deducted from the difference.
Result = -49.7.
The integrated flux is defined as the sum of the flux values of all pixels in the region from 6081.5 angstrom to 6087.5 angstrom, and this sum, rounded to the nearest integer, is 27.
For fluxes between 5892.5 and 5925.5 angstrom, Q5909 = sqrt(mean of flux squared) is 12.58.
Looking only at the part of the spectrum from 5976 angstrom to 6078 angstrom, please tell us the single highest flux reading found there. 14.91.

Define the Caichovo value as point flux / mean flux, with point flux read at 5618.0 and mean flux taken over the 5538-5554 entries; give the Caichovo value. 0.98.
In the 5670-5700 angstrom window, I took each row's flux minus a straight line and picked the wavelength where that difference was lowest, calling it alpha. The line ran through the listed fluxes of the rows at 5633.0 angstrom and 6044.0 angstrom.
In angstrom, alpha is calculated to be 5684.0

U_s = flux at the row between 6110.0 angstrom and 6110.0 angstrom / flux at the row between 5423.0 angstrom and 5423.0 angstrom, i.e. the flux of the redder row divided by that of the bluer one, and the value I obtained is 1.04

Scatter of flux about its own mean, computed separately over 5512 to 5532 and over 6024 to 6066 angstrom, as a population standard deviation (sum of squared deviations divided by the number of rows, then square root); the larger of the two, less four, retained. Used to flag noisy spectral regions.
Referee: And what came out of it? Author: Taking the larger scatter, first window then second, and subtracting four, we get -3.01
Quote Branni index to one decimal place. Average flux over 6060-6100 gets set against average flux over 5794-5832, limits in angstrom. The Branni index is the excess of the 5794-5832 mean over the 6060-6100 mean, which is -1.1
